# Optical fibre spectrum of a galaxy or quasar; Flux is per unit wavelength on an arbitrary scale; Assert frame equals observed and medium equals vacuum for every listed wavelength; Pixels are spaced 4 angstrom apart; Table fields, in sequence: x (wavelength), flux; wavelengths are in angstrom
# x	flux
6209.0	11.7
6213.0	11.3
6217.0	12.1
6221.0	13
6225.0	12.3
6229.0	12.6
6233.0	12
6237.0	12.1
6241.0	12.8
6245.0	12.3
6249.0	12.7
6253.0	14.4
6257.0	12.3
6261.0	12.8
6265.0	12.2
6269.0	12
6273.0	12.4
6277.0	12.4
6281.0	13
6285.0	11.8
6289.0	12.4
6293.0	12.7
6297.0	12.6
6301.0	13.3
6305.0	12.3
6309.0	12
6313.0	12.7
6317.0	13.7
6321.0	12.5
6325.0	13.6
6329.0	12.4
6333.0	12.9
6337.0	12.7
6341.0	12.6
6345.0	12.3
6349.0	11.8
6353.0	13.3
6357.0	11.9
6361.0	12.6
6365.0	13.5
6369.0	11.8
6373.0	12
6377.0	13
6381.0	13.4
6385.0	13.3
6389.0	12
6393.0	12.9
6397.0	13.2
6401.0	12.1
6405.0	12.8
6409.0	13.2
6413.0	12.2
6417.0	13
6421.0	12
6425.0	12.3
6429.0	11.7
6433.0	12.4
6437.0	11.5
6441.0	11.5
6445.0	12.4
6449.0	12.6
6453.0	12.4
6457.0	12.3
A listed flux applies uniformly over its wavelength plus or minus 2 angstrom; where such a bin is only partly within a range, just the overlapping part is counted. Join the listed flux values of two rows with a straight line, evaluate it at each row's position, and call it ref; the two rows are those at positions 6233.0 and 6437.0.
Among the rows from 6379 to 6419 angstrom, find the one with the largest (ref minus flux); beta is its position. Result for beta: 6389.0 angstrom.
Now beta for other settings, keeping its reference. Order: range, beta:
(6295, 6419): 6349.0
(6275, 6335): 6285.0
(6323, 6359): 6349.0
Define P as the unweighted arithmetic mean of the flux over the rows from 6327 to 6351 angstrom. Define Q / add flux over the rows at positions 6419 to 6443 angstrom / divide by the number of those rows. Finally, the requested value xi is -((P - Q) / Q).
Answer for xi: -0.046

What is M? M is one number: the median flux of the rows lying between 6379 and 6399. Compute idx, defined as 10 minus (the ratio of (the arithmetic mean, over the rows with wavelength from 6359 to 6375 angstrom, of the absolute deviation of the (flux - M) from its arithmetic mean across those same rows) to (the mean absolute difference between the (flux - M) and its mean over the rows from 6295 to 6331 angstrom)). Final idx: 8.84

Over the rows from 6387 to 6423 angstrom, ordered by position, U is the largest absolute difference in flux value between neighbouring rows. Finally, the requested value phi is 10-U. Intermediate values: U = 1.10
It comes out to 8.90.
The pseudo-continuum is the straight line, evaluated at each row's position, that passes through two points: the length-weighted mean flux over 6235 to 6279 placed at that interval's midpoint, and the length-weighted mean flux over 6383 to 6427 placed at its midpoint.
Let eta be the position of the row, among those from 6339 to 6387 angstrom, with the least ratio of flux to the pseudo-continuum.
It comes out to 6369.0 angstrom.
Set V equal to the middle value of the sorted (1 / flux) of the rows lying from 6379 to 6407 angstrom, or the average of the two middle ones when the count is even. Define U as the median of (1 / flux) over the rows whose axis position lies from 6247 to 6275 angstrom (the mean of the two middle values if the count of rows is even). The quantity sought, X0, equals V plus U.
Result 0.1582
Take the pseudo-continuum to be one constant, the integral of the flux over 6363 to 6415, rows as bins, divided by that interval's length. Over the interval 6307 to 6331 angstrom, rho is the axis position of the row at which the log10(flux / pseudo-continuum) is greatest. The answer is 6317.0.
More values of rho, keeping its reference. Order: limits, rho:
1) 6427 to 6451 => 6449.0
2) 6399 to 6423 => 6409.0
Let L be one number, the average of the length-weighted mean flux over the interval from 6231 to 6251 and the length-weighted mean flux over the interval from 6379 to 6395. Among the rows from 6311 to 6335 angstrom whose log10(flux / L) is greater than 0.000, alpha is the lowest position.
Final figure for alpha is 6313.0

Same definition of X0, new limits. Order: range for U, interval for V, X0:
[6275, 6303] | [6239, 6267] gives 0.1581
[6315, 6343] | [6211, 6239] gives 0.1614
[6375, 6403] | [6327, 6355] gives 0.1563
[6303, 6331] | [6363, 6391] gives 0.1569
